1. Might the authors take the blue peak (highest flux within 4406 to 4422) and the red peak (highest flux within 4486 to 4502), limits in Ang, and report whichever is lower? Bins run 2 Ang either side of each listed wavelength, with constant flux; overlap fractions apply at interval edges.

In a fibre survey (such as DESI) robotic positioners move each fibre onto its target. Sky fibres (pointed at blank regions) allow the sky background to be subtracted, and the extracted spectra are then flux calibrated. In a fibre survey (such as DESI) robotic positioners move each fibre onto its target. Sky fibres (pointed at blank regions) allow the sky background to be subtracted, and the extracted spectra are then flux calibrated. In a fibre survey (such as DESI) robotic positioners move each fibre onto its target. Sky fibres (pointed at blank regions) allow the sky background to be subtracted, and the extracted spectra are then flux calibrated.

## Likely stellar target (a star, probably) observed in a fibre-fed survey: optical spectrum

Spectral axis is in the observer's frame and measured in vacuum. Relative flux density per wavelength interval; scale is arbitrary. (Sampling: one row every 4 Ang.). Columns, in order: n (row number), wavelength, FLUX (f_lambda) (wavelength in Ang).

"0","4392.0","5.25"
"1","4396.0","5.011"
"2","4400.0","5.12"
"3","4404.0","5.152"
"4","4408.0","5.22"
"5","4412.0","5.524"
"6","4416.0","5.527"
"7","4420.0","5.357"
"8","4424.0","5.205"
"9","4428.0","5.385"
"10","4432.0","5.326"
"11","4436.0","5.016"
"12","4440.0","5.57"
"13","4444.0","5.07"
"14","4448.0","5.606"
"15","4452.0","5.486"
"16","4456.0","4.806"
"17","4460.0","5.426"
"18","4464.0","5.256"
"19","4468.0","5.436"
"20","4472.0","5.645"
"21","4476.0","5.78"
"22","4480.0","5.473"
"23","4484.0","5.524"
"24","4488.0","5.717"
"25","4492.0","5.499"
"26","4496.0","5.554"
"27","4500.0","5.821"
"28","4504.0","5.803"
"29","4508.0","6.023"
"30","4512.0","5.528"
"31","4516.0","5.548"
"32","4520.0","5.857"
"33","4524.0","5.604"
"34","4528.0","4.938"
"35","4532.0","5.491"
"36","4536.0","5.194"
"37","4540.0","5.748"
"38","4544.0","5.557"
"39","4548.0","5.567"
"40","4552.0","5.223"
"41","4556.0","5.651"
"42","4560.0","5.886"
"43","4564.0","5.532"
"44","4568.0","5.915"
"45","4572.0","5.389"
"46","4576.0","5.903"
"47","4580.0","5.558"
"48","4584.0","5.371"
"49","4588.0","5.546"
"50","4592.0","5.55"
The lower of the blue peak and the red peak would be 5.53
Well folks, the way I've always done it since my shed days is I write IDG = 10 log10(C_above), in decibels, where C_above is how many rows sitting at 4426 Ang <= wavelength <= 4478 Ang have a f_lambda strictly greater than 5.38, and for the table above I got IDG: 9.0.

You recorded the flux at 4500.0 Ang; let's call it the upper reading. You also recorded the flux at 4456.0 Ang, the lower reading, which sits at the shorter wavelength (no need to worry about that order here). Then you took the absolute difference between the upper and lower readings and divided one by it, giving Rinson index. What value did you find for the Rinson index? 1.0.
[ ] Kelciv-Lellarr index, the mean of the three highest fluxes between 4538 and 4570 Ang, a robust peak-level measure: 5.85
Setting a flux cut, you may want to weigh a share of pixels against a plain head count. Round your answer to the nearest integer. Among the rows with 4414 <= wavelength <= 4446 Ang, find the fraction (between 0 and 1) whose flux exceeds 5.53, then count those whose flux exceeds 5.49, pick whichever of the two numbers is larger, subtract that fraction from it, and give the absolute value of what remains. 2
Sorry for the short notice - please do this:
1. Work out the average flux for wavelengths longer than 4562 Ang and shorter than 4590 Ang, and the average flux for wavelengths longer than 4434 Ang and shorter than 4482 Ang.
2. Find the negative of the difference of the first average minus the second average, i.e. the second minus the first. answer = -0.22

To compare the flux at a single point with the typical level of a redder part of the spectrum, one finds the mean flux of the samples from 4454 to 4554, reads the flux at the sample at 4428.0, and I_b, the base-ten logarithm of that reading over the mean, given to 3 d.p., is -0.011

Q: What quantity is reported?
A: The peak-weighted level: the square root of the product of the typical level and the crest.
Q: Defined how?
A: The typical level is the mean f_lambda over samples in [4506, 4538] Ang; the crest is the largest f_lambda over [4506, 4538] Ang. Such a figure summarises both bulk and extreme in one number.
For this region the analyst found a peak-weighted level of 5.77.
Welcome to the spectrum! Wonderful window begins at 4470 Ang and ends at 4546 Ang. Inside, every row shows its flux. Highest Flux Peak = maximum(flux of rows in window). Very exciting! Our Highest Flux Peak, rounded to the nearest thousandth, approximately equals 6.023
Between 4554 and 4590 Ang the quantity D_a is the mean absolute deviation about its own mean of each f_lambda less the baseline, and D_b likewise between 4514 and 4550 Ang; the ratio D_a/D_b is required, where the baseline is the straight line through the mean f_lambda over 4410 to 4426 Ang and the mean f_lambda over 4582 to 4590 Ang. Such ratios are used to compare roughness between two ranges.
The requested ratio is 0.92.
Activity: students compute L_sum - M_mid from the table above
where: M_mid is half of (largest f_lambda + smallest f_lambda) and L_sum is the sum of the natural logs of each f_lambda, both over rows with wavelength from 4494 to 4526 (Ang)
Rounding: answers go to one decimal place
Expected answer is 8.2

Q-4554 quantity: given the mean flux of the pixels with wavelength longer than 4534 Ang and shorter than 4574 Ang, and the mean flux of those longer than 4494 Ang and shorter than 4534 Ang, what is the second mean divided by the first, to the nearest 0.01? 1.01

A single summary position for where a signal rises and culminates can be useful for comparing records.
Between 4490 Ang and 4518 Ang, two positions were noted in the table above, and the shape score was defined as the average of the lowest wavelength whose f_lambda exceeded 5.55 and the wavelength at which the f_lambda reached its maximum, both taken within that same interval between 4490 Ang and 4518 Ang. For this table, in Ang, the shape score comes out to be 4502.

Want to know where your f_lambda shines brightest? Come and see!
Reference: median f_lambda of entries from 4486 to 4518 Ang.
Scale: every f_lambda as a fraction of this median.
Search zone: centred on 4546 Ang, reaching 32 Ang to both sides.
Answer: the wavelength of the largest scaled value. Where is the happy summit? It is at 4568.0 Ang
